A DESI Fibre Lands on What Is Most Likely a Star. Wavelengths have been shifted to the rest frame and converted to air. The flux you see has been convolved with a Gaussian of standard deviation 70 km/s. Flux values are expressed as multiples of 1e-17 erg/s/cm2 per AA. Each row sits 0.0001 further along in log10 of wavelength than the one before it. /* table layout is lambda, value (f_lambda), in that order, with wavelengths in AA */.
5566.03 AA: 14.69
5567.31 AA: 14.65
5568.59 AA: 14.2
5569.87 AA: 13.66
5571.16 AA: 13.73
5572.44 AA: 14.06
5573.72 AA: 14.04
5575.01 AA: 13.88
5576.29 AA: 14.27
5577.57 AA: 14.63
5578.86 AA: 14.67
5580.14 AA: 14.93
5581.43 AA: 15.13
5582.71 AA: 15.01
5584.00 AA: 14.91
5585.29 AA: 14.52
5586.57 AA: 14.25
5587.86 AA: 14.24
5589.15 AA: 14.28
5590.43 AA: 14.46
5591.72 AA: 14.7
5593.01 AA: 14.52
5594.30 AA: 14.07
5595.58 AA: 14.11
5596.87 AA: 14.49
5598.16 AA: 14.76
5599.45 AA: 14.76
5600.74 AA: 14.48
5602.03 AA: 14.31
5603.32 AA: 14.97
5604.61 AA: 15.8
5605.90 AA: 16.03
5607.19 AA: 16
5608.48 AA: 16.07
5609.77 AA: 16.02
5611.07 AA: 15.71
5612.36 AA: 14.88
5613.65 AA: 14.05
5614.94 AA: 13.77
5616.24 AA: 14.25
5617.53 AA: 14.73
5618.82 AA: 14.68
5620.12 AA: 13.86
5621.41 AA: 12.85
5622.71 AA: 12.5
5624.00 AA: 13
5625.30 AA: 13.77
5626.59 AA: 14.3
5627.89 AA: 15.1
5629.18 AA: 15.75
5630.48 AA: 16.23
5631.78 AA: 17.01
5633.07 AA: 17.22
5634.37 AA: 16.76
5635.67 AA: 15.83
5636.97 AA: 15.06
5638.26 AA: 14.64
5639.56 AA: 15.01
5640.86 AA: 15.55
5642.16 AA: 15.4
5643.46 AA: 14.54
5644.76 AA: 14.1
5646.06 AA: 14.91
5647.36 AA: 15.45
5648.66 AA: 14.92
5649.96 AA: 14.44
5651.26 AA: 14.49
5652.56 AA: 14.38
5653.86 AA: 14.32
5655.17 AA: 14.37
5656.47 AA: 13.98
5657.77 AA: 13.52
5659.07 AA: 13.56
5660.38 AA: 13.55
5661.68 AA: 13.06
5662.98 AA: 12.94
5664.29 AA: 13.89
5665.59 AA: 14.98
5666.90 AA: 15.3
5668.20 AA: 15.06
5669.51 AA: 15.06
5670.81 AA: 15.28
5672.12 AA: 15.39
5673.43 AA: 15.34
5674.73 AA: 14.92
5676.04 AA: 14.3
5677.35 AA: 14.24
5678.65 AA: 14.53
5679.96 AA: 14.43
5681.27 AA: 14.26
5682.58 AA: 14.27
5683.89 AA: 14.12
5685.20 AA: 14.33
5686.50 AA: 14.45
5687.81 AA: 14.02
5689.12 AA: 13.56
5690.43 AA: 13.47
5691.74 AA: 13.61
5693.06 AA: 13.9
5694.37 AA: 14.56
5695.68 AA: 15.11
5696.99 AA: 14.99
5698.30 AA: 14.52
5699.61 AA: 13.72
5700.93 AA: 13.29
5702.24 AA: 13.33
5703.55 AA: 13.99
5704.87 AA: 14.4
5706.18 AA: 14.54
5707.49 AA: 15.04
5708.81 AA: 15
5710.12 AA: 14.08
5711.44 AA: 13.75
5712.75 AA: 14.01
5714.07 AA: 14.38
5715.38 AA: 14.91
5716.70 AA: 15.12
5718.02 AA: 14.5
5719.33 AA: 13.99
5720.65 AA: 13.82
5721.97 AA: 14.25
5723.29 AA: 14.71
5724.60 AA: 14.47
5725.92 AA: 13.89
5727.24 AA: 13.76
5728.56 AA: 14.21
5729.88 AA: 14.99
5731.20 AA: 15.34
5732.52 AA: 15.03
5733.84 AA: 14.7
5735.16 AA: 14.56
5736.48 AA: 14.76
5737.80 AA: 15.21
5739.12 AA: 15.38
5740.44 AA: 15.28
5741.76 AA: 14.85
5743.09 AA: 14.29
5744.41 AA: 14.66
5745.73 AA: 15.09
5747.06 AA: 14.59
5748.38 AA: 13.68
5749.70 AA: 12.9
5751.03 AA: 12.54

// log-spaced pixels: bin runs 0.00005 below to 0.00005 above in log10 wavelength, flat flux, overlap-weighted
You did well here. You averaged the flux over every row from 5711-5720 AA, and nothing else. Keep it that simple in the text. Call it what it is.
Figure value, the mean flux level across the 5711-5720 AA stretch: 14.4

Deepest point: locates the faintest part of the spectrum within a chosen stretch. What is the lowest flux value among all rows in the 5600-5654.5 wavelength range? 12.5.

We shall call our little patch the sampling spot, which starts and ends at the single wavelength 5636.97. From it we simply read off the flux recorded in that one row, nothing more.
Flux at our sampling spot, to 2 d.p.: 15.06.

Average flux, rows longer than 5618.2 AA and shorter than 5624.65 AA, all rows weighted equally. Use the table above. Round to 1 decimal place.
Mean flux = 13.4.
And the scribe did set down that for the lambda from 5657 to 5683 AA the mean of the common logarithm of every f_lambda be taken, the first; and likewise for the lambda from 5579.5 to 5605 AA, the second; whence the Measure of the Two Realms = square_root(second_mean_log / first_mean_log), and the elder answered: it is 1.00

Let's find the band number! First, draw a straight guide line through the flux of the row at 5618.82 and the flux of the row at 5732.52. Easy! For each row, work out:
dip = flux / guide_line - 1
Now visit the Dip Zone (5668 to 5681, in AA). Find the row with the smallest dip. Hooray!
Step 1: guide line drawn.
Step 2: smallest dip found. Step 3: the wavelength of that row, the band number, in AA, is 5677.35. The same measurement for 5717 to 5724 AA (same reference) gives 5720.65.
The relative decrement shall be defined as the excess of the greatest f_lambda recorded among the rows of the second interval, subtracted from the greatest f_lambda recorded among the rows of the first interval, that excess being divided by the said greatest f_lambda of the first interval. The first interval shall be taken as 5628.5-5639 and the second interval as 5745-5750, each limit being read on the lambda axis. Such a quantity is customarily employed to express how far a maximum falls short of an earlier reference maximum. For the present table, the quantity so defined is 0.12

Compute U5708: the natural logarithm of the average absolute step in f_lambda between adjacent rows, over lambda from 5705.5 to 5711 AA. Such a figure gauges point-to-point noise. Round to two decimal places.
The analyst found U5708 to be -0.72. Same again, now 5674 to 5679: -1.13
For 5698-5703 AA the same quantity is -0.86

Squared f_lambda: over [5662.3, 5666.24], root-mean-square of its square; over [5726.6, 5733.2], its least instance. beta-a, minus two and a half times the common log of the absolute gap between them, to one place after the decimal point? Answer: -2.1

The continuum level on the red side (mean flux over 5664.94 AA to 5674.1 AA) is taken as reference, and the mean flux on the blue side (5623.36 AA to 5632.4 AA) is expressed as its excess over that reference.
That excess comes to -0.2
